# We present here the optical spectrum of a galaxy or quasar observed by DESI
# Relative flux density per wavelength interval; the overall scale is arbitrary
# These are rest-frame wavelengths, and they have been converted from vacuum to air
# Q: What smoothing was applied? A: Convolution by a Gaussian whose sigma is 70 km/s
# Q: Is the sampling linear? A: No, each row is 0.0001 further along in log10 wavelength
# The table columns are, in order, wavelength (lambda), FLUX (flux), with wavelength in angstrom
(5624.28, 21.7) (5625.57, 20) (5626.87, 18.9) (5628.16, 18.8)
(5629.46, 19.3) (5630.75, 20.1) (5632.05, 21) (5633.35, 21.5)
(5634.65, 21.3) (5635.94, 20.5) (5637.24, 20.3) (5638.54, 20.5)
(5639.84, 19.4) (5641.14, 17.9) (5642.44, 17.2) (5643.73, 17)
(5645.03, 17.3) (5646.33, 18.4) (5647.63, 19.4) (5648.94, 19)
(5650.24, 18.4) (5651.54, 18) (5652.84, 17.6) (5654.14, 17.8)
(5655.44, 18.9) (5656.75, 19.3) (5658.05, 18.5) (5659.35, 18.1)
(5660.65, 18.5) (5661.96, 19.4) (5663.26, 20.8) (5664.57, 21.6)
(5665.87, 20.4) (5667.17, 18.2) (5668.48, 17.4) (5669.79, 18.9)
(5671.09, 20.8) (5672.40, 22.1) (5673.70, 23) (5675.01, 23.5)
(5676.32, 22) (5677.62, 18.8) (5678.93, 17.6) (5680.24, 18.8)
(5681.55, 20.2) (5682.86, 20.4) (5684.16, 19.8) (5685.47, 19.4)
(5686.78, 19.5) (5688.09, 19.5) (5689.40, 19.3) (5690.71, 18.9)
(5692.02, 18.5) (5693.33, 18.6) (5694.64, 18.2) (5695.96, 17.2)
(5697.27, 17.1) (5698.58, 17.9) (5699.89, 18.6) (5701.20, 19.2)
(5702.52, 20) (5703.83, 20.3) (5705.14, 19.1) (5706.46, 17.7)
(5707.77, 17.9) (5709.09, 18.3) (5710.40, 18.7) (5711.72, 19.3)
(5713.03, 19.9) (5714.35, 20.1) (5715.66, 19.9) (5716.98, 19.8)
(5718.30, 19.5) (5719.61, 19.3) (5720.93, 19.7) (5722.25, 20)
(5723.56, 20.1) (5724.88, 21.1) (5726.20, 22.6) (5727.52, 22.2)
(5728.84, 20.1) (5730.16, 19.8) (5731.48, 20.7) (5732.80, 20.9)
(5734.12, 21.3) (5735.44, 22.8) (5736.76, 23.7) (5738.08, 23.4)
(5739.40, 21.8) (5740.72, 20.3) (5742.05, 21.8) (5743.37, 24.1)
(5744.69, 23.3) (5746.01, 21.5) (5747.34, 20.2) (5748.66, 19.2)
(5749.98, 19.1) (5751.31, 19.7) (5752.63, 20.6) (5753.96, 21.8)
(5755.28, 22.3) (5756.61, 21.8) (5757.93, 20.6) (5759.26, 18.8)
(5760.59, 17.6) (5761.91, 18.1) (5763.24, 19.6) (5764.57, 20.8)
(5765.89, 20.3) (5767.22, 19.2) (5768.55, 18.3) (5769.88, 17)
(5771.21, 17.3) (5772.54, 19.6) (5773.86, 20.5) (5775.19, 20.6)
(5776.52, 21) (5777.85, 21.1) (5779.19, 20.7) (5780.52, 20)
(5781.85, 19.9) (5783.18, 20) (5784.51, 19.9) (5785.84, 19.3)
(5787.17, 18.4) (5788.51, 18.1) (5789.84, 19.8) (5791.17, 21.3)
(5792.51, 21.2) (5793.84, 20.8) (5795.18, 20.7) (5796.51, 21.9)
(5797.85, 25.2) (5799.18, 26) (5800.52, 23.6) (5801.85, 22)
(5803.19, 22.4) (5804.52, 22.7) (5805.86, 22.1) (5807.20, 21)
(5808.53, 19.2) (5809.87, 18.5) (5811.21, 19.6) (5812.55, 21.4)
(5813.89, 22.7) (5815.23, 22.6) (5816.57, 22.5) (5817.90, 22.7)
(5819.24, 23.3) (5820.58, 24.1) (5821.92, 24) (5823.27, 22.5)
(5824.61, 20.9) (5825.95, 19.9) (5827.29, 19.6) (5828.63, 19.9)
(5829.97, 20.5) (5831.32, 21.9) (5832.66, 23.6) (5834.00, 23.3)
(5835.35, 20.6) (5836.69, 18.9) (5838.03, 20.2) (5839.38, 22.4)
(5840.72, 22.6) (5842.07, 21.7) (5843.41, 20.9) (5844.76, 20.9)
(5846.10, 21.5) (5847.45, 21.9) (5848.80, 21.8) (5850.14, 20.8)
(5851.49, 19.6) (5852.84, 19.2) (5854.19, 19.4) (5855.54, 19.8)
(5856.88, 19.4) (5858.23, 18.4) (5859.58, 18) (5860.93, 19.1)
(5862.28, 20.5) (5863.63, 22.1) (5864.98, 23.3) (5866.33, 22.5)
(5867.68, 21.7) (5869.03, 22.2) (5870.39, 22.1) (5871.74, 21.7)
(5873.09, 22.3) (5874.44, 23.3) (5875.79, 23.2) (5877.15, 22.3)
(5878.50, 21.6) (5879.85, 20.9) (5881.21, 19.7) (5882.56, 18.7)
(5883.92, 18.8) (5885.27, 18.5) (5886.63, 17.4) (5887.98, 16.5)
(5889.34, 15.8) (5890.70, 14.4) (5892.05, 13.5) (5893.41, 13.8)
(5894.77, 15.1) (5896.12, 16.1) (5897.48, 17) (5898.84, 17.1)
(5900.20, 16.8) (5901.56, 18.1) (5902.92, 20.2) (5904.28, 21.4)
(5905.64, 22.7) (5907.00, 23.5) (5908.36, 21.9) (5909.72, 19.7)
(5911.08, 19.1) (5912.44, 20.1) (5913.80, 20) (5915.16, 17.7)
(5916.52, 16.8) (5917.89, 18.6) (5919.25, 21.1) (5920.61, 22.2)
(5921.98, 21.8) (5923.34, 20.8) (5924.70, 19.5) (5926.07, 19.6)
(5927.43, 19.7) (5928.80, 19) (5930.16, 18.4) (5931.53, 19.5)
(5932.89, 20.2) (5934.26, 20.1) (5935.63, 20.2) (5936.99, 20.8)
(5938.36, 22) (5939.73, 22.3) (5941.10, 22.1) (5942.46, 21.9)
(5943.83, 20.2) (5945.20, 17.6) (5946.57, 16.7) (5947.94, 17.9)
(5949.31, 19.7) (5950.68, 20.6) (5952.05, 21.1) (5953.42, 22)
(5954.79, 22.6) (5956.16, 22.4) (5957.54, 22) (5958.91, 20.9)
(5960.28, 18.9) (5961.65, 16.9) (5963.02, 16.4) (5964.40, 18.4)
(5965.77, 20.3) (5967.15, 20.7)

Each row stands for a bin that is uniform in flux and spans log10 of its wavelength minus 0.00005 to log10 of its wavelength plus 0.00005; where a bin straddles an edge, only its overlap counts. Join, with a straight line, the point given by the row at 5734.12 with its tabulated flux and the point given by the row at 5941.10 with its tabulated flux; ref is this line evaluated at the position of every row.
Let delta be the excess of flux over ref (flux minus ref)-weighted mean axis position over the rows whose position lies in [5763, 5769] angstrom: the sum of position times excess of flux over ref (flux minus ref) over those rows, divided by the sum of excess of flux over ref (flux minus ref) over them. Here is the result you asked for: 5766.5 angstrom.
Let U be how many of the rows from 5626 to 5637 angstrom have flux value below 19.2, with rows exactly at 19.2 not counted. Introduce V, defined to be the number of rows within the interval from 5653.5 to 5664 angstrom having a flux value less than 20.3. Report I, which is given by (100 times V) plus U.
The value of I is 702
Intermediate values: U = 2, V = 7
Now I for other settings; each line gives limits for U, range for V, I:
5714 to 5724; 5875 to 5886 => 400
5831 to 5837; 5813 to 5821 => 1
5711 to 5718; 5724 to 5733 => 200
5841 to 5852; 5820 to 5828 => 200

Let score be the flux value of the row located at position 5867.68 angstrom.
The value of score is 21.7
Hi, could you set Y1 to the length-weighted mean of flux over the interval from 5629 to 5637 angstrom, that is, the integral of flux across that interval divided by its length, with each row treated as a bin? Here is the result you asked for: 20.6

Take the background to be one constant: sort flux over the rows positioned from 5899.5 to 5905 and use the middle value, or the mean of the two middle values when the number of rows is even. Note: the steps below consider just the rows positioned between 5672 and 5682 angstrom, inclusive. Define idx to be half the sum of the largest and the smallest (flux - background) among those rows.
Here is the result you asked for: 1.4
